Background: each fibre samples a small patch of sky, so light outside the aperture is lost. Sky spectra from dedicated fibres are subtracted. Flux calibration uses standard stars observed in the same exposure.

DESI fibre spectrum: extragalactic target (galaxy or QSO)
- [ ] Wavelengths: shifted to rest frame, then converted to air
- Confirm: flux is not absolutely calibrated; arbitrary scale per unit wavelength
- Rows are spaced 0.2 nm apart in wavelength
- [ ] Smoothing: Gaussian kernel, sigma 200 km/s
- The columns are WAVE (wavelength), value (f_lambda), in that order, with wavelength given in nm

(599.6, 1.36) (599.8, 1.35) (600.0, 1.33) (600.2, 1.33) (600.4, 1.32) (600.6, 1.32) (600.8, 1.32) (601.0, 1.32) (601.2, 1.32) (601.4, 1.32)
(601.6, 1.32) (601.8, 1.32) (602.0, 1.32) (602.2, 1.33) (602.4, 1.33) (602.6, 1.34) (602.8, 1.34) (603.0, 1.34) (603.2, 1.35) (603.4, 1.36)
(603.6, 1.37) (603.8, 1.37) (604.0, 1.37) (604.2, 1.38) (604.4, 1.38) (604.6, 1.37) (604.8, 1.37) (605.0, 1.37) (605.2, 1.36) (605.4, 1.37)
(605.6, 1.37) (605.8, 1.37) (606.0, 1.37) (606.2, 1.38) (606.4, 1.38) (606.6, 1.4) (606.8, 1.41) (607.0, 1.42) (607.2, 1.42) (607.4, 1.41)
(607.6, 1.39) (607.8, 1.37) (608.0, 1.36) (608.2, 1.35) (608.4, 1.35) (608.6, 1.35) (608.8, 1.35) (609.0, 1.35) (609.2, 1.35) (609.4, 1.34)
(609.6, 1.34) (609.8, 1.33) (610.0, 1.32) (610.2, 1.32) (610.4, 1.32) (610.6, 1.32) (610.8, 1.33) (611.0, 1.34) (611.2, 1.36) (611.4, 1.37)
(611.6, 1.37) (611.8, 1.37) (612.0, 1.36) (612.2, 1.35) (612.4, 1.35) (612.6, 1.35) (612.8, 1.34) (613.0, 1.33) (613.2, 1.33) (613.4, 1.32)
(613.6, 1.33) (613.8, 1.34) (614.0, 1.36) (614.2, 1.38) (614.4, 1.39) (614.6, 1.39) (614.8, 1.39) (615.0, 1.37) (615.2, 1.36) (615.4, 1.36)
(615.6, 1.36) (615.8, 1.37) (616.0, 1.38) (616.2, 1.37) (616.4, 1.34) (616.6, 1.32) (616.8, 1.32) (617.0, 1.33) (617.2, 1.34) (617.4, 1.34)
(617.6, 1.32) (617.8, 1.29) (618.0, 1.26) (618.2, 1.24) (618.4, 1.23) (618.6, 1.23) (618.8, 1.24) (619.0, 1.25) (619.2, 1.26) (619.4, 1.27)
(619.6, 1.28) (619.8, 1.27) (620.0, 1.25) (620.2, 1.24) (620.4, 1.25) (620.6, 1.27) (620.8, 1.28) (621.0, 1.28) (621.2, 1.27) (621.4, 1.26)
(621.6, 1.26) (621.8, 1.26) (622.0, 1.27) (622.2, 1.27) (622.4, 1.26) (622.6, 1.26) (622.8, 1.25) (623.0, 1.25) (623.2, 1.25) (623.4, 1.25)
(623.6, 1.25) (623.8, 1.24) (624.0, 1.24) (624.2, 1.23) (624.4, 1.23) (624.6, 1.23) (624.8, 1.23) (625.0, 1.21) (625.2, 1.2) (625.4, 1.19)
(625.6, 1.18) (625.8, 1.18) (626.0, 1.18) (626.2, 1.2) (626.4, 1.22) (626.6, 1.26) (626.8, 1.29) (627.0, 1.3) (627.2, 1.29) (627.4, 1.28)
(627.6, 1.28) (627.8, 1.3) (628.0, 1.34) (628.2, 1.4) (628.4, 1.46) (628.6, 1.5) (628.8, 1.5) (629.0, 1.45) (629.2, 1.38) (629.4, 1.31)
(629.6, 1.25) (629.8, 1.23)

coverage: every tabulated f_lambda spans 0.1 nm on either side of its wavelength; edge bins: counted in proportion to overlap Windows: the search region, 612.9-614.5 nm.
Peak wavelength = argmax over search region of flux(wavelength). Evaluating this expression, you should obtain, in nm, 614.4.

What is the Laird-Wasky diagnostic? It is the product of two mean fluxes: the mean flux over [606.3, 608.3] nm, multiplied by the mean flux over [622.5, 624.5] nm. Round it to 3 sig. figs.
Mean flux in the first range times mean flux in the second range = 1.73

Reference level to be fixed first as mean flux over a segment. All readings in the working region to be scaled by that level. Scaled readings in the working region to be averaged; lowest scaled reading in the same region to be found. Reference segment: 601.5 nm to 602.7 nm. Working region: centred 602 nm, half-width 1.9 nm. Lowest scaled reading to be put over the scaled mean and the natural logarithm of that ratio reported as -0.010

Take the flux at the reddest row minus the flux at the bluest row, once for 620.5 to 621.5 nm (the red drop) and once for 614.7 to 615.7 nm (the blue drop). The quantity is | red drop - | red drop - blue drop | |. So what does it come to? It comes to 0.03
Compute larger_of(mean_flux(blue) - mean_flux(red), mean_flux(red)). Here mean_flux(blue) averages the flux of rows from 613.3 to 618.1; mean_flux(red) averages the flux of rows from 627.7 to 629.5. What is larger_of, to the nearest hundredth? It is 1.40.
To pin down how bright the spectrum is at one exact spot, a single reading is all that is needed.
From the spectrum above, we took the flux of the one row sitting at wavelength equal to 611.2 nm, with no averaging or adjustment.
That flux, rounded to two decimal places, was 1.36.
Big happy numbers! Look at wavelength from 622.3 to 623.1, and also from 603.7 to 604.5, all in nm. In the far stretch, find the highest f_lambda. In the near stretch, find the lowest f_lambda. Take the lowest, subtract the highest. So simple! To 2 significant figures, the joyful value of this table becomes 0.11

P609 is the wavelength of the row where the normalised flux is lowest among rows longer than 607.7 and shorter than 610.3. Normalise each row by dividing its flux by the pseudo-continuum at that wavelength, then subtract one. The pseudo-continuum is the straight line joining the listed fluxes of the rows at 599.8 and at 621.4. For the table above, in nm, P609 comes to 610.0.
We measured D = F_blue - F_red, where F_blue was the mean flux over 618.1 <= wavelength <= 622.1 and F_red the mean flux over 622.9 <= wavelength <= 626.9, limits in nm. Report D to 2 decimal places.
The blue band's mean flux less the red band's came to 0.03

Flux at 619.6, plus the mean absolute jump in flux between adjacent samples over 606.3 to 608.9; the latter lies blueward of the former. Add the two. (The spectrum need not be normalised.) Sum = 1.289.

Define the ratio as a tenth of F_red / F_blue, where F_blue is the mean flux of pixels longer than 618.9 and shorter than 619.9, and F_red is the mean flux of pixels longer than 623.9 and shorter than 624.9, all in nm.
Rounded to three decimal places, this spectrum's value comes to 0.097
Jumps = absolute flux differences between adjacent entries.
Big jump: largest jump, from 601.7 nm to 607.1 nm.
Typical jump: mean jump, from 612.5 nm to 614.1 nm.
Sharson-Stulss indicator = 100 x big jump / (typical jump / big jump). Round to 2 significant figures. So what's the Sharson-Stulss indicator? 4.0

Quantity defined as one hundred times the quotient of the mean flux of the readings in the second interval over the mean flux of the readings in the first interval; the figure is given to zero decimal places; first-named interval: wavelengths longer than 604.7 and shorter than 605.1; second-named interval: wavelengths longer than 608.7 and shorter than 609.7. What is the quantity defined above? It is 98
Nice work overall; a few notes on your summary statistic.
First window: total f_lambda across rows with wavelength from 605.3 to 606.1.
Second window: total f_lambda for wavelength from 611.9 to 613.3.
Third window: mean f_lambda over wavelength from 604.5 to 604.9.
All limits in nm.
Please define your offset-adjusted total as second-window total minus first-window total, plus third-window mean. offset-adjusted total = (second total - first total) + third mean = 5.3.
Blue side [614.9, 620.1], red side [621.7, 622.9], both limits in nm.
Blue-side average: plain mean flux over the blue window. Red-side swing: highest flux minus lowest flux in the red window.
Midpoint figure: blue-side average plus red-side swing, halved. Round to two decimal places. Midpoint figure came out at 0.66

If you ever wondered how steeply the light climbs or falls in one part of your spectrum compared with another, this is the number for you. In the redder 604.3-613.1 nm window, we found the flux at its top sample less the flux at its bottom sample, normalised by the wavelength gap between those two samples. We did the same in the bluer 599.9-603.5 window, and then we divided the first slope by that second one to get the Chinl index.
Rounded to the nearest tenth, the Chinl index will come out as -0.7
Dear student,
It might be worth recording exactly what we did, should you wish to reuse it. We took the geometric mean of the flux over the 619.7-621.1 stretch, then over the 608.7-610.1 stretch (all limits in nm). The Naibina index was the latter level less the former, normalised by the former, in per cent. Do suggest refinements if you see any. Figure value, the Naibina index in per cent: 6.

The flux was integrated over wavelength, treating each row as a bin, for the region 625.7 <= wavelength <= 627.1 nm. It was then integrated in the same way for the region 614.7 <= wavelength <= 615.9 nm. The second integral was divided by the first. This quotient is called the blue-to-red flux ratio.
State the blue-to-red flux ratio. 1.0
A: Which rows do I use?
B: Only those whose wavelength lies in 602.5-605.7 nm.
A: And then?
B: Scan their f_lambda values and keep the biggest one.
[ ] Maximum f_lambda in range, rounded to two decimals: 1.38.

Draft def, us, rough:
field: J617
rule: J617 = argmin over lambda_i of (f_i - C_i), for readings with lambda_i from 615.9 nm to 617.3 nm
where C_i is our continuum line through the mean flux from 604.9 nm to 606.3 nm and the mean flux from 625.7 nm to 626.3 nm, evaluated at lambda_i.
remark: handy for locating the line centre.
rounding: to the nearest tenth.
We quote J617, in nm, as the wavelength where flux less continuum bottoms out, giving 616.6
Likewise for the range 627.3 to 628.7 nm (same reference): 627.4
